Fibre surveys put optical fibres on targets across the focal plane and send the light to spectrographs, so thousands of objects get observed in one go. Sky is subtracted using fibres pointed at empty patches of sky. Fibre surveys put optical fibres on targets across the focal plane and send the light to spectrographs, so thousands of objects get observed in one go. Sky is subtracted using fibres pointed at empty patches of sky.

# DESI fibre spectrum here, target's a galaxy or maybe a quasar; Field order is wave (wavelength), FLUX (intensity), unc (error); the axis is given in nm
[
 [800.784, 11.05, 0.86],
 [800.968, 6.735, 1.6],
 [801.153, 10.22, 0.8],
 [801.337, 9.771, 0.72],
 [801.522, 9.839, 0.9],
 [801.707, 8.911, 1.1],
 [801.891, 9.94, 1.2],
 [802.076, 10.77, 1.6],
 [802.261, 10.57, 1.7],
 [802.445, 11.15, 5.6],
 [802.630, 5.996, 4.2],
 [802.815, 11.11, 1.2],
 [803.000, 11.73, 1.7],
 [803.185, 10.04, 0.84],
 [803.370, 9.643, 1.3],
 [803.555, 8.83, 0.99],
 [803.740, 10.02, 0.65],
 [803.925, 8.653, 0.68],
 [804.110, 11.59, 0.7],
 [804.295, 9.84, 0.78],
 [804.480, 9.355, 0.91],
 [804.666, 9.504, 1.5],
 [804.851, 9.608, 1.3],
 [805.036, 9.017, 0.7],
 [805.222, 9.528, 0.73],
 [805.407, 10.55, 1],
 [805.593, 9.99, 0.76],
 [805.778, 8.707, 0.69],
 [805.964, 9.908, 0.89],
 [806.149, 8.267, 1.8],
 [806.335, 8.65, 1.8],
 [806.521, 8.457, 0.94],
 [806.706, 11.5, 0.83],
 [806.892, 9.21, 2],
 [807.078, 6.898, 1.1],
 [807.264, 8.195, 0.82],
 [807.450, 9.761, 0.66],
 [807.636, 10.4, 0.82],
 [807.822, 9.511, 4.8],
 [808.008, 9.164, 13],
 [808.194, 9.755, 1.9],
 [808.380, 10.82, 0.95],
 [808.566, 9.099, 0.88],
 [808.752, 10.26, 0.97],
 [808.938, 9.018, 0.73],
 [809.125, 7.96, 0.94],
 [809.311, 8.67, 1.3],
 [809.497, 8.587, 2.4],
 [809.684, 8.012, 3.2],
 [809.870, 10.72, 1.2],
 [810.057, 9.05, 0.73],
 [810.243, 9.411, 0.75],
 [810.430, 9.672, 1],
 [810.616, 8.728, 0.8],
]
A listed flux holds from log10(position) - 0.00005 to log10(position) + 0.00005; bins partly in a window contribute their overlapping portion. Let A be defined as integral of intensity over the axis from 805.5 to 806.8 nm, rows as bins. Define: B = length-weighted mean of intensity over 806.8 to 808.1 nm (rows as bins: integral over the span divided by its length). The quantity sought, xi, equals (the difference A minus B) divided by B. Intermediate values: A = 12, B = 9.0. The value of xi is 0.3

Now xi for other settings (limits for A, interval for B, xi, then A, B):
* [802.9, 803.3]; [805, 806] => -0.6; 4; 9.6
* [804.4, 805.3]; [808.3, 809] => -0.1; 8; 9.8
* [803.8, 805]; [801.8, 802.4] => 0.1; 12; 10.5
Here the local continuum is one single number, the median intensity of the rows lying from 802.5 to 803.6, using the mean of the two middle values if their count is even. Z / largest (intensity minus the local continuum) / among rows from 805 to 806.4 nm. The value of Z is 0.7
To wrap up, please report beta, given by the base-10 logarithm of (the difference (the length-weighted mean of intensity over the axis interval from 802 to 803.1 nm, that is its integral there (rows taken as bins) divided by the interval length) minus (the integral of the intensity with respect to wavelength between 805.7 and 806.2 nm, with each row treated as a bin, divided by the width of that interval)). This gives 0.07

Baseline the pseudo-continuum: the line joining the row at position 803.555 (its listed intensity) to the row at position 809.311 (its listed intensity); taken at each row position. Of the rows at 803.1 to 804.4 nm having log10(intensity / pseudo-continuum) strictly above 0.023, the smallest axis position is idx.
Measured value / 803.185 nm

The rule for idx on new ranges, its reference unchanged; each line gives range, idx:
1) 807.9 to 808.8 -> 808.194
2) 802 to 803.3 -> 802.076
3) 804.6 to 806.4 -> 804.666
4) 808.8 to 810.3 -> 809.870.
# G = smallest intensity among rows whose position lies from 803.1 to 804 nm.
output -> 8.653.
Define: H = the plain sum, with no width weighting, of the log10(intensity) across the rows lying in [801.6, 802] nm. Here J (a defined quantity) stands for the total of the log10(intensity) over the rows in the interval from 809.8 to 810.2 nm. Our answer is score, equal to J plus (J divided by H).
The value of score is 3.01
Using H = 1.95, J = 1.99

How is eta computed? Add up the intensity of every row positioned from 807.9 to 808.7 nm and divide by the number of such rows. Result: 9.7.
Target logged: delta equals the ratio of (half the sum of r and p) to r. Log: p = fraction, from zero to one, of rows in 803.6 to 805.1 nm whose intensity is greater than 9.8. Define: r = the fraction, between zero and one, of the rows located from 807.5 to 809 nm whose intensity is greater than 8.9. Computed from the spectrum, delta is 0.69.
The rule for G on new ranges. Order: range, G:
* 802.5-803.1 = 5.996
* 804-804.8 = 9.355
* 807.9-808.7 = 9.099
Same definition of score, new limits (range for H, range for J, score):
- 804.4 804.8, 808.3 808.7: 3.02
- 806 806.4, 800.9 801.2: 2.83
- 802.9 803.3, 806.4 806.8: 2.95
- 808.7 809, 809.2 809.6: 2.82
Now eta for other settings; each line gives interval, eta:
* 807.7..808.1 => 9.3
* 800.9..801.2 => 8.5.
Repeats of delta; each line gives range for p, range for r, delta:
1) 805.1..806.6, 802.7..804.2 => 0.75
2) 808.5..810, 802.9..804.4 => 0.67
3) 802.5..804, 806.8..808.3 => 0.83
